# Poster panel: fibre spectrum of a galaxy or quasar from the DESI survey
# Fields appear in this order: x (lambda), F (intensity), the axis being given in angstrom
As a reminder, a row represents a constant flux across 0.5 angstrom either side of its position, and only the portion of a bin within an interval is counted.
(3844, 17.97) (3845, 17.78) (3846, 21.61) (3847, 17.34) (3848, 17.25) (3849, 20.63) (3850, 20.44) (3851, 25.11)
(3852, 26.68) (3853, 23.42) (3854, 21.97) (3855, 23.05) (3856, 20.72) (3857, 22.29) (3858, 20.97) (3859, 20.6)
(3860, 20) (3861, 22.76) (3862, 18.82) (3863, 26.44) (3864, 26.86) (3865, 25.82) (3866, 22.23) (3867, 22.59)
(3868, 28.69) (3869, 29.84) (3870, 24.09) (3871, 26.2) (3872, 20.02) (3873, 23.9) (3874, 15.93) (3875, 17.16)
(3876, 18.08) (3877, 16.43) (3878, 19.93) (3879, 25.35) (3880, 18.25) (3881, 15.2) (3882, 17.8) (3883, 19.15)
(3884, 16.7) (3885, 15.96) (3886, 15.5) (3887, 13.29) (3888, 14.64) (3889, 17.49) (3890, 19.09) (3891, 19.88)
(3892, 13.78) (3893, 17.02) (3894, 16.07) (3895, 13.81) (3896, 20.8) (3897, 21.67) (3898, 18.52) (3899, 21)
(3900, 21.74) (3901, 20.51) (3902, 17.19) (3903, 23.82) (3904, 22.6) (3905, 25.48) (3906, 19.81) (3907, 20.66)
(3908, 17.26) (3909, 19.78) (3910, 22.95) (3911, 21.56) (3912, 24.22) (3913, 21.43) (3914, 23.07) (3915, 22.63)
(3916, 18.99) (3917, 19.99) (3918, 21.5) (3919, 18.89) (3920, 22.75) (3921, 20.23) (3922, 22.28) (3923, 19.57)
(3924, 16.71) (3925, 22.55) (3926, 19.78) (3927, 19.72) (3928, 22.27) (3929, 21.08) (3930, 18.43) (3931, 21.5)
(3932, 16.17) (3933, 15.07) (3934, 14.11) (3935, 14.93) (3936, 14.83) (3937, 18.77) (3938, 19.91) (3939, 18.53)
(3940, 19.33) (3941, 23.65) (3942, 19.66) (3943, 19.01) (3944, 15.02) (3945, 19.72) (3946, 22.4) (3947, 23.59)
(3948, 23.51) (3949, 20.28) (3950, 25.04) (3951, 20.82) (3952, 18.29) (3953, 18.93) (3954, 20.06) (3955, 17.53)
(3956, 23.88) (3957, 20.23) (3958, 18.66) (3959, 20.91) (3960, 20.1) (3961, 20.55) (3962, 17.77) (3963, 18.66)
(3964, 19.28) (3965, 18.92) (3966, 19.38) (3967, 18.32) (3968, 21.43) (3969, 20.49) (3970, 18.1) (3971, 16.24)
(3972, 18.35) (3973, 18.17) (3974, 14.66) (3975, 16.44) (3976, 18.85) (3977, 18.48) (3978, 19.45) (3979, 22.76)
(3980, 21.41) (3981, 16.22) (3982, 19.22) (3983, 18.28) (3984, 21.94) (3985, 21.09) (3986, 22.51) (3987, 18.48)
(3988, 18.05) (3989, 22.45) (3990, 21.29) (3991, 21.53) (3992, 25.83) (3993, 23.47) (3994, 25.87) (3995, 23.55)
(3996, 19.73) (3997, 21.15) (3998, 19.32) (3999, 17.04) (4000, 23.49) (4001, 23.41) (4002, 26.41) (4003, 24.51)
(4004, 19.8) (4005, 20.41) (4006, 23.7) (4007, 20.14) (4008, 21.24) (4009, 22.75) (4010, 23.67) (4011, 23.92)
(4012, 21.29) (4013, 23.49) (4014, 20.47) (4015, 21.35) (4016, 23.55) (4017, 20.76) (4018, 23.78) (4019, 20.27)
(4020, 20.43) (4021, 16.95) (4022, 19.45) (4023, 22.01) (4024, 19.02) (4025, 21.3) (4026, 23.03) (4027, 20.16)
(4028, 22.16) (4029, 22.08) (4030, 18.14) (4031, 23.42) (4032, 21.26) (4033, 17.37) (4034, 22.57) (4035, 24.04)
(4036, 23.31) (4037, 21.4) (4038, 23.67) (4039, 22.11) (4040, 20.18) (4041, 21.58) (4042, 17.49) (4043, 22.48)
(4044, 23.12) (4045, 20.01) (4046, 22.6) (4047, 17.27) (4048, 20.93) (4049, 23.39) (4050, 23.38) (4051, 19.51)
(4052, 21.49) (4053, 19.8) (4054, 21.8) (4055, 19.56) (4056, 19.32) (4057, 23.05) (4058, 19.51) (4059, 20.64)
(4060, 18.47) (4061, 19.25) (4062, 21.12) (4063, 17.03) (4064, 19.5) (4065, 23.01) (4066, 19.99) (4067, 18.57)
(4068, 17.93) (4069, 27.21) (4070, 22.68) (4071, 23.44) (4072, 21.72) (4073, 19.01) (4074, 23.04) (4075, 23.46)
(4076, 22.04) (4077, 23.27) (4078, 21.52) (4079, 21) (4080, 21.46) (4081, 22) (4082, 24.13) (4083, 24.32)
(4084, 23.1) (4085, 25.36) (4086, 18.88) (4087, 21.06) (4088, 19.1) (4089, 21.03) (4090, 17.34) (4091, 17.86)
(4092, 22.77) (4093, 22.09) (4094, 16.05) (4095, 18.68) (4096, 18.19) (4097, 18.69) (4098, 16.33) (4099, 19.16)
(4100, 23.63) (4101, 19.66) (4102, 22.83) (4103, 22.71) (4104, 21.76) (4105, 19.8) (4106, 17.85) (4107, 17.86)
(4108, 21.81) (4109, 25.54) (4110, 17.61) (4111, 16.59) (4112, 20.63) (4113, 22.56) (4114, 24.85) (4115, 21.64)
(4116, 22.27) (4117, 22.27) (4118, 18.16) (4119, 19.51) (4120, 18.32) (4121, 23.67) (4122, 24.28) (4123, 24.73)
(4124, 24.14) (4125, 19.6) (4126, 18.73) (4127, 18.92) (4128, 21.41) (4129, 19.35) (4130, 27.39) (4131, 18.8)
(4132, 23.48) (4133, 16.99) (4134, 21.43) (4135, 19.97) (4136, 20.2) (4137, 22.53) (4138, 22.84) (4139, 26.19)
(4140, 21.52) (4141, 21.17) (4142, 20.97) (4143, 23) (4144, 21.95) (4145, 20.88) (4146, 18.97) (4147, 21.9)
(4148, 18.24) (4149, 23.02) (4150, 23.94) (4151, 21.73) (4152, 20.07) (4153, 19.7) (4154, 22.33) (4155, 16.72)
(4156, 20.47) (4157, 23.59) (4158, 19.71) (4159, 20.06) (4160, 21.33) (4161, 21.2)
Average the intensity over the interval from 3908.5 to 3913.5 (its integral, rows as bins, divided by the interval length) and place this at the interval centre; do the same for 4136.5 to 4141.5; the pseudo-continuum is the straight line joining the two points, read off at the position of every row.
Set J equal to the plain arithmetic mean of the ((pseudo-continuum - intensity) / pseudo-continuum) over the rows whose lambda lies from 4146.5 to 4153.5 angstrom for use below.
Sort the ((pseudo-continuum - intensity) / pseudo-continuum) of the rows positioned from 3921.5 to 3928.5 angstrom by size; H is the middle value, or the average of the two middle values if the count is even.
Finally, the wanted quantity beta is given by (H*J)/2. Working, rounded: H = 0.10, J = 0.07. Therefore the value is 0.0037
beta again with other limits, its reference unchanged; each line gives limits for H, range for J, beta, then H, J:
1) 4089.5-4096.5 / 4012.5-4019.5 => 0.0019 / 0.20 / 0.02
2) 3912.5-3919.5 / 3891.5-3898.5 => 0.0027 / 0.03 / 0.21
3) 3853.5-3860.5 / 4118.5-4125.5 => 0.0006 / 0.04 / 0.03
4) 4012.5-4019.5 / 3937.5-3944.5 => 0.0029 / 0.05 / 0.13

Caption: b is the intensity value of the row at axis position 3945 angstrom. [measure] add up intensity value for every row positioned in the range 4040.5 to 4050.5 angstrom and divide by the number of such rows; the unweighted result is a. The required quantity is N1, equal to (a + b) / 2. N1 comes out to 20.5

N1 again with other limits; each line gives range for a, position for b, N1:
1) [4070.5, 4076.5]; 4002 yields 24.3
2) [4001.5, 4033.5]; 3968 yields 21.5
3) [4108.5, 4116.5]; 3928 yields 21.9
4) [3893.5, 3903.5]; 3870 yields 21.8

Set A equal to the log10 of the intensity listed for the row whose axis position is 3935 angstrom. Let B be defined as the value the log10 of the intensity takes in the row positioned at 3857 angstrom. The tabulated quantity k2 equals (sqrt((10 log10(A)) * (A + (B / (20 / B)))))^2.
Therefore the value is 0.88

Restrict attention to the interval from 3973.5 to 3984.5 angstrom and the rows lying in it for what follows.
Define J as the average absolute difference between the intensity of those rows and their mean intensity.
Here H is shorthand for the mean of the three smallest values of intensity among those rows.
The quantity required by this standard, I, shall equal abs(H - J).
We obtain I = 13.9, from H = 15.8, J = 1.88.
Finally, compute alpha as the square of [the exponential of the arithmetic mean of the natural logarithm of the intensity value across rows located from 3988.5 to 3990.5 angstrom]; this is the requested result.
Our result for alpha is 478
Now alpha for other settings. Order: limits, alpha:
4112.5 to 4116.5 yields 520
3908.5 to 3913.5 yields 481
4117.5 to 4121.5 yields 392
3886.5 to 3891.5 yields 278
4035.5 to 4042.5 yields 454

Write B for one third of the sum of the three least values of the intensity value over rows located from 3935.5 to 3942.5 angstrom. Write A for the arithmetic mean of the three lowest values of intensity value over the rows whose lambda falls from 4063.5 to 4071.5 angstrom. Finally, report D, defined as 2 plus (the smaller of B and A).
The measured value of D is 19.4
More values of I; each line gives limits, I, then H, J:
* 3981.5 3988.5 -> 16.6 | 18.3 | 1.64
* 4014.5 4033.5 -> 15.9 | 17.5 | 1.61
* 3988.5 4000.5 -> 16.6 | 18.7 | 2.05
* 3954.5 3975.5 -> 14.3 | 15.8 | 1.49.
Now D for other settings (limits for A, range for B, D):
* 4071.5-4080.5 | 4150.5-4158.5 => 20.7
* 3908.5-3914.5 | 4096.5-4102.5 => 20.1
